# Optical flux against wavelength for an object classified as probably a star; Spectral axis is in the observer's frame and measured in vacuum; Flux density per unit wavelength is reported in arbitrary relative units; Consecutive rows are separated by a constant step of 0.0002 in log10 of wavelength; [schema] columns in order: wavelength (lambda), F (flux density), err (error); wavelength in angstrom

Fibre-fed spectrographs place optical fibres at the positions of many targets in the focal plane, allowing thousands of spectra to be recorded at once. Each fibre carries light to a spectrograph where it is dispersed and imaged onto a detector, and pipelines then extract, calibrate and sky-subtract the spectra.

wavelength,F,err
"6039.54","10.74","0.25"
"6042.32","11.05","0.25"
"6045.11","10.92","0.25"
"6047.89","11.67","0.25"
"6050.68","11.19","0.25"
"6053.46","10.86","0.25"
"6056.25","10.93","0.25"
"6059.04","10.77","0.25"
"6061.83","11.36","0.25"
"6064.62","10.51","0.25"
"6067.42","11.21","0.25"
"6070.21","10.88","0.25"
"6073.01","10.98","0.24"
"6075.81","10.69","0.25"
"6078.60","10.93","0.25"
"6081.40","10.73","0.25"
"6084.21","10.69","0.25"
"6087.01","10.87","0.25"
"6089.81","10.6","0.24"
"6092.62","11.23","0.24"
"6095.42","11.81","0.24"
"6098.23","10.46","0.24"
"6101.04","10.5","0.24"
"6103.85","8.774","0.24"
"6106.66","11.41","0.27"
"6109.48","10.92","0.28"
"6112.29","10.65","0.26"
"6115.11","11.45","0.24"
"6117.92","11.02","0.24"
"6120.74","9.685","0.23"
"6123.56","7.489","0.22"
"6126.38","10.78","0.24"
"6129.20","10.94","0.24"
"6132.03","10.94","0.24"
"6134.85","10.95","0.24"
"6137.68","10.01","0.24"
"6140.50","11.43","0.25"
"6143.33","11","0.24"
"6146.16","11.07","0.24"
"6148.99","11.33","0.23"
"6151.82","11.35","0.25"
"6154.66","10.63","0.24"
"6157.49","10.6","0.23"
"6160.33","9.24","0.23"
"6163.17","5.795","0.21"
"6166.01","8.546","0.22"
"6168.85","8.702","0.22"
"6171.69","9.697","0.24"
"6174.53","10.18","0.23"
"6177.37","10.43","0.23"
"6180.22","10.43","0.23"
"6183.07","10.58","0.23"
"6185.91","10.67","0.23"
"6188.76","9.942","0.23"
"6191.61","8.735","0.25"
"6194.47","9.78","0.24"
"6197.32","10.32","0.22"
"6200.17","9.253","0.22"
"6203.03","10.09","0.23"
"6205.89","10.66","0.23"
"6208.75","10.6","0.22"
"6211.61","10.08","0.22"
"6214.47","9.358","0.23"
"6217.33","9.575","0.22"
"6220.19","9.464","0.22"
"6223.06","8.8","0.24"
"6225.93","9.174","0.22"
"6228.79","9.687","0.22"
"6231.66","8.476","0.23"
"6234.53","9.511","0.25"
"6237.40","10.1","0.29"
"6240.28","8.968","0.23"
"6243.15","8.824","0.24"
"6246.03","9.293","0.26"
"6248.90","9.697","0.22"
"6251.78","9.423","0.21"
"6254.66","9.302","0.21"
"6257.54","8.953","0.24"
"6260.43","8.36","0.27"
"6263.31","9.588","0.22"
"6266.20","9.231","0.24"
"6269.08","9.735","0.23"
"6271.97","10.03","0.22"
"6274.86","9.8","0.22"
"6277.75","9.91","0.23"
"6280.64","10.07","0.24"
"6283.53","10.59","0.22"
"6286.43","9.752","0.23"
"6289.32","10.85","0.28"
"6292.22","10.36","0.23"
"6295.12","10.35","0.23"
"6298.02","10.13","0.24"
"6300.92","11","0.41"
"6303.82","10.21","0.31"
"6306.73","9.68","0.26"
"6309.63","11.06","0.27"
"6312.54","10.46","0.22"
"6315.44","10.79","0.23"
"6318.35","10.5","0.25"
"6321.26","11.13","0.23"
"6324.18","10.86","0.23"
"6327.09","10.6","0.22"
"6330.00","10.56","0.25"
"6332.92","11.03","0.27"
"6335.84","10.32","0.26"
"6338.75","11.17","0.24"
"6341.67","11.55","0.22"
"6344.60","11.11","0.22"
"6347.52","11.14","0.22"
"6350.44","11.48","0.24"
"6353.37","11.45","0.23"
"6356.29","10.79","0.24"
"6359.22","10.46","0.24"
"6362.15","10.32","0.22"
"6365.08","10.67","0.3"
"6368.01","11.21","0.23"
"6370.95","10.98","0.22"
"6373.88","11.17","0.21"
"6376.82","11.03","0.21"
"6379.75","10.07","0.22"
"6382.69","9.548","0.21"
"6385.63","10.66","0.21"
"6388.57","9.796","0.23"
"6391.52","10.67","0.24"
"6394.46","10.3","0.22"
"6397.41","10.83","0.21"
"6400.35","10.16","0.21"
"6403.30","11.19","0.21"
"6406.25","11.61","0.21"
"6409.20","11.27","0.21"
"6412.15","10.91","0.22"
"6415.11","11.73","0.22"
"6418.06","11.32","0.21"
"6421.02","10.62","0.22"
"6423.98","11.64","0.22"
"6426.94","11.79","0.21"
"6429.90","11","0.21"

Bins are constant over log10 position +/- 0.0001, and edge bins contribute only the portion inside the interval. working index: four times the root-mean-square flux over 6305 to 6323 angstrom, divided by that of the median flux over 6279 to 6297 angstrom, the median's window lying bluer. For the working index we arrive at 4.10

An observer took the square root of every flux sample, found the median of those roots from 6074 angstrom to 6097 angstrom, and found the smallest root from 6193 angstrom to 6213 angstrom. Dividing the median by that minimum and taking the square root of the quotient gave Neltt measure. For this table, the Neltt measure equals 1.04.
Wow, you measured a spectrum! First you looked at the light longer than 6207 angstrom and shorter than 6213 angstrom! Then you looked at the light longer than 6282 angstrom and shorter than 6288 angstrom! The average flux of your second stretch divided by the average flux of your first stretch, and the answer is 0.984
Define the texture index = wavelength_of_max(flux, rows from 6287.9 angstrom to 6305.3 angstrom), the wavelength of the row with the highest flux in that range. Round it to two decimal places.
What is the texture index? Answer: 6300.92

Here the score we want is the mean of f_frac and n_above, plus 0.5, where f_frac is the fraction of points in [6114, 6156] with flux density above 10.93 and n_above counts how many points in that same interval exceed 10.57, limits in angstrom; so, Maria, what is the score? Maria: 7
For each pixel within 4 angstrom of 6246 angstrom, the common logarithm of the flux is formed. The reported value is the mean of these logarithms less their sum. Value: -1.93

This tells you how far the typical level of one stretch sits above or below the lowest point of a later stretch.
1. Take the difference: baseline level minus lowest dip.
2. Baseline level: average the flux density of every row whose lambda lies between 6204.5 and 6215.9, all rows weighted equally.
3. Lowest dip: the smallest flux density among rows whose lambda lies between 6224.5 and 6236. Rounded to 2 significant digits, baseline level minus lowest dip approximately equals 1.7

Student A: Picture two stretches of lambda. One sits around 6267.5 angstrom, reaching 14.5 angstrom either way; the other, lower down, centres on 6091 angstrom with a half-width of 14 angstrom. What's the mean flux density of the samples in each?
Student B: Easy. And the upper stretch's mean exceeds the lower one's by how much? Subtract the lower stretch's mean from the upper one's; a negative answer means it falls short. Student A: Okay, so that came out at -1.2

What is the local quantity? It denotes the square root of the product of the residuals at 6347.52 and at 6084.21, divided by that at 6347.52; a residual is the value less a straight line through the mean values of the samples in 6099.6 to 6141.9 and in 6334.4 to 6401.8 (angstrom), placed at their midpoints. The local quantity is 0.79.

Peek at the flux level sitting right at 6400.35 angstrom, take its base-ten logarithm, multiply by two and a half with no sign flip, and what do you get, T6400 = 2.52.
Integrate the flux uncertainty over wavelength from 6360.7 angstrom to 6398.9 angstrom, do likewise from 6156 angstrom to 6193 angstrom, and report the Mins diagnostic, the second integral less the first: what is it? -0.13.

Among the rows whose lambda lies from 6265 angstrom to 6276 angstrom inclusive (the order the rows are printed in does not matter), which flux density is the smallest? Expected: 9.231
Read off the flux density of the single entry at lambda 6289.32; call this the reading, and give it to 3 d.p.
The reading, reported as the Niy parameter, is 10.850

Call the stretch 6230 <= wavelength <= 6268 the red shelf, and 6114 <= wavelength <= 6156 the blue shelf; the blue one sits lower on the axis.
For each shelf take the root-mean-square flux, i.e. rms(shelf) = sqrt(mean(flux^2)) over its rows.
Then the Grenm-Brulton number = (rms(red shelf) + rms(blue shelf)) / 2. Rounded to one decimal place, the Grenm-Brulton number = 10.0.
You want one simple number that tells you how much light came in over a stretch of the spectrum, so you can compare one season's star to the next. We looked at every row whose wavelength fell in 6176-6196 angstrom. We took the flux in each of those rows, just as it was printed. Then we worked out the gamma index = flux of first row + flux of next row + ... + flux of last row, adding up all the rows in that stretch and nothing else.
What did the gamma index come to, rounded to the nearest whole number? 71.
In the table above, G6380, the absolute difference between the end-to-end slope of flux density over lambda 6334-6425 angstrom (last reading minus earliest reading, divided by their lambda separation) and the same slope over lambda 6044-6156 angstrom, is 0.018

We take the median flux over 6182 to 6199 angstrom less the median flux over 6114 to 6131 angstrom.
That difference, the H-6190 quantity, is -0.7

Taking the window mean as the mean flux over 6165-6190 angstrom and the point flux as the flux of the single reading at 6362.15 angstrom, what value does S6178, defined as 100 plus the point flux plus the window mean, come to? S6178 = 120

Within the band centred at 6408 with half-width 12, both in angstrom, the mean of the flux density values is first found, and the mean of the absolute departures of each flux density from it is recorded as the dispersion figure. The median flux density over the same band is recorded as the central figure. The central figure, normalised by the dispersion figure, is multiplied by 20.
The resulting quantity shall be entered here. 606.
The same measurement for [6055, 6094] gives 1141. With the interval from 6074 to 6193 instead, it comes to 261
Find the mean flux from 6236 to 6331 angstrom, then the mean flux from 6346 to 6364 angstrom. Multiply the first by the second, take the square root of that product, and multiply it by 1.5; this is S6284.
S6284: 15.7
